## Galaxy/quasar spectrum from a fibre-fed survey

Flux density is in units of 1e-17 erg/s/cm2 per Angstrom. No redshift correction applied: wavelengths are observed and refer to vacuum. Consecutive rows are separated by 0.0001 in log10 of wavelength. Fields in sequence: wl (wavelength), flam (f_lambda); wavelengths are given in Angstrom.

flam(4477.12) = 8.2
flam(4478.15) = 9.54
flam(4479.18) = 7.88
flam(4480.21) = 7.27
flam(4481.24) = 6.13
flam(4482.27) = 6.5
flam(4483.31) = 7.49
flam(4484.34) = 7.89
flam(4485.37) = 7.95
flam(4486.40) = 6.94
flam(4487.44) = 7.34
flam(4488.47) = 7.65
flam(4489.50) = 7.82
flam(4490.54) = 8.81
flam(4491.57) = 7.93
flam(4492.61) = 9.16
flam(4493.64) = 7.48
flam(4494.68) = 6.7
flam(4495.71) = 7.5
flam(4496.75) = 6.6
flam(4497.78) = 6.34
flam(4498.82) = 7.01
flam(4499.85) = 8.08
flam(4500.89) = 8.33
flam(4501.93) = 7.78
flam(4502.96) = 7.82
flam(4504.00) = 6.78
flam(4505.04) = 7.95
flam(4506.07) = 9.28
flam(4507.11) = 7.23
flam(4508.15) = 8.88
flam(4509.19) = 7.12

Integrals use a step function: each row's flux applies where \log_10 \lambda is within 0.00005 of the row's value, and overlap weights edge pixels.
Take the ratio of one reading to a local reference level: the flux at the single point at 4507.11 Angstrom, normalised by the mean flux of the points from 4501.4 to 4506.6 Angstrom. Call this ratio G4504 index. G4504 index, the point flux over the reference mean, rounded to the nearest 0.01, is 0.91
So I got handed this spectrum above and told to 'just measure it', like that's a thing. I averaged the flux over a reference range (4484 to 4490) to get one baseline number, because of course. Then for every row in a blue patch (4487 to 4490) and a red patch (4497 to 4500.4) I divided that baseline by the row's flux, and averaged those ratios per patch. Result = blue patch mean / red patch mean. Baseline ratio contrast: 0.93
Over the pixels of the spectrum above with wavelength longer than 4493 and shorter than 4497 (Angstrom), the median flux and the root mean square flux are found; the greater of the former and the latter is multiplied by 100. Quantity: 709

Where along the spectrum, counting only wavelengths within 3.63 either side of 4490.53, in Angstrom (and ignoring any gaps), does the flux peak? 4492.61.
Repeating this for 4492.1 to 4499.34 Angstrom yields 4492.61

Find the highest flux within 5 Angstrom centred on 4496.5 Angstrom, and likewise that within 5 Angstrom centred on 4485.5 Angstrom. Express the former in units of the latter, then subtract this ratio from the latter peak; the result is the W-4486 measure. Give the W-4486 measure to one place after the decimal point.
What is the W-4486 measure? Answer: 7.0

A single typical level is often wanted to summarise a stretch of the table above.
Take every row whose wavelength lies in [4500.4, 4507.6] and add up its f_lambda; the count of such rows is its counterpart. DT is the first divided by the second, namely 7.9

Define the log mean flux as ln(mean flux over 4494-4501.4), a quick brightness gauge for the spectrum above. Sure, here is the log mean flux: 1.98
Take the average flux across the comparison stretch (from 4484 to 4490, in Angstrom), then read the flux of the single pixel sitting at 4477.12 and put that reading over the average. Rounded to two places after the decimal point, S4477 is 1.08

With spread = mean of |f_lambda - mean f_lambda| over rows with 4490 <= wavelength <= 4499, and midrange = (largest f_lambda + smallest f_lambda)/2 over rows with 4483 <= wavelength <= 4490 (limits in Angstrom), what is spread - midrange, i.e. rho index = -6.69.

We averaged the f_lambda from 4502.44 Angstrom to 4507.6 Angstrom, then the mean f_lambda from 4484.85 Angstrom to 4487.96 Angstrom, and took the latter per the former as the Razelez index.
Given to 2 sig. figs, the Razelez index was 0.95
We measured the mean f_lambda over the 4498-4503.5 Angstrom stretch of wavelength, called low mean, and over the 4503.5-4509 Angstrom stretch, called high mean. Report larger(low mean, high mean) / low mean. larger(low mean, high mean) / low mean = 1.03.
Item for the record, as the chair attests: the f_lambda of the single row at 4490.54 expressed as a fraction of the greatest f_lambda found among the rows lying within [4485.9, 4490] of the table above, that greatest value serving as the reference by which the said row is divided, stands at 1.13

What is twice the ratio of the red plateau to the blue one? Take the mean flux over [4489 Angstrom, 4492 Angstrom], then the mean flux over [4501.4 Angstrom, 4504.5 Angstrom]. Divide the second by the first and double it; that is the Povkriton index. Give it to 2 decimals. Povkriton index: 1.82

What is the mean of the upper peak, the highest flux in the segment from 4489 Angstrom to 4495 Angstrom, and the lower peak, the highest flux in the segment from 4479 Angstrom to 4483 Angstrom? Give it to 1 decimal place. 8.5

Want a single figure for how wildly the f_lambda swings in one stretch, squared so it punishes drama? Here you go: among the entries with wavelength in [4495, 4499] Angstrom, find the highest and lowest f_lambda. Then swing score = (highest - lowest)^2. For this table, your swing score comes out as 1.3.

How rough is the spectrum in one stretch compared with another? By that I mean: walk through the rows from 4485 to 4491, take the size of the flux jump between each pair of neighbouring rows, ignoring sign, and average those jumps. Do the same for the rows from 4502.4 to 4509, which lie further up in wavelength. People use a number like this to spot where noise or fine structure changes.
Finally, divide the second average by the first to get 2.5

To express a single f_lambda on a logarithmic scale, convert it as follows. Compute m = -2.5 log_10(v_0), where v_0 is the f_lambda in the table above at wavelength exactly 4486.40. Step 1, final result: -2.10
